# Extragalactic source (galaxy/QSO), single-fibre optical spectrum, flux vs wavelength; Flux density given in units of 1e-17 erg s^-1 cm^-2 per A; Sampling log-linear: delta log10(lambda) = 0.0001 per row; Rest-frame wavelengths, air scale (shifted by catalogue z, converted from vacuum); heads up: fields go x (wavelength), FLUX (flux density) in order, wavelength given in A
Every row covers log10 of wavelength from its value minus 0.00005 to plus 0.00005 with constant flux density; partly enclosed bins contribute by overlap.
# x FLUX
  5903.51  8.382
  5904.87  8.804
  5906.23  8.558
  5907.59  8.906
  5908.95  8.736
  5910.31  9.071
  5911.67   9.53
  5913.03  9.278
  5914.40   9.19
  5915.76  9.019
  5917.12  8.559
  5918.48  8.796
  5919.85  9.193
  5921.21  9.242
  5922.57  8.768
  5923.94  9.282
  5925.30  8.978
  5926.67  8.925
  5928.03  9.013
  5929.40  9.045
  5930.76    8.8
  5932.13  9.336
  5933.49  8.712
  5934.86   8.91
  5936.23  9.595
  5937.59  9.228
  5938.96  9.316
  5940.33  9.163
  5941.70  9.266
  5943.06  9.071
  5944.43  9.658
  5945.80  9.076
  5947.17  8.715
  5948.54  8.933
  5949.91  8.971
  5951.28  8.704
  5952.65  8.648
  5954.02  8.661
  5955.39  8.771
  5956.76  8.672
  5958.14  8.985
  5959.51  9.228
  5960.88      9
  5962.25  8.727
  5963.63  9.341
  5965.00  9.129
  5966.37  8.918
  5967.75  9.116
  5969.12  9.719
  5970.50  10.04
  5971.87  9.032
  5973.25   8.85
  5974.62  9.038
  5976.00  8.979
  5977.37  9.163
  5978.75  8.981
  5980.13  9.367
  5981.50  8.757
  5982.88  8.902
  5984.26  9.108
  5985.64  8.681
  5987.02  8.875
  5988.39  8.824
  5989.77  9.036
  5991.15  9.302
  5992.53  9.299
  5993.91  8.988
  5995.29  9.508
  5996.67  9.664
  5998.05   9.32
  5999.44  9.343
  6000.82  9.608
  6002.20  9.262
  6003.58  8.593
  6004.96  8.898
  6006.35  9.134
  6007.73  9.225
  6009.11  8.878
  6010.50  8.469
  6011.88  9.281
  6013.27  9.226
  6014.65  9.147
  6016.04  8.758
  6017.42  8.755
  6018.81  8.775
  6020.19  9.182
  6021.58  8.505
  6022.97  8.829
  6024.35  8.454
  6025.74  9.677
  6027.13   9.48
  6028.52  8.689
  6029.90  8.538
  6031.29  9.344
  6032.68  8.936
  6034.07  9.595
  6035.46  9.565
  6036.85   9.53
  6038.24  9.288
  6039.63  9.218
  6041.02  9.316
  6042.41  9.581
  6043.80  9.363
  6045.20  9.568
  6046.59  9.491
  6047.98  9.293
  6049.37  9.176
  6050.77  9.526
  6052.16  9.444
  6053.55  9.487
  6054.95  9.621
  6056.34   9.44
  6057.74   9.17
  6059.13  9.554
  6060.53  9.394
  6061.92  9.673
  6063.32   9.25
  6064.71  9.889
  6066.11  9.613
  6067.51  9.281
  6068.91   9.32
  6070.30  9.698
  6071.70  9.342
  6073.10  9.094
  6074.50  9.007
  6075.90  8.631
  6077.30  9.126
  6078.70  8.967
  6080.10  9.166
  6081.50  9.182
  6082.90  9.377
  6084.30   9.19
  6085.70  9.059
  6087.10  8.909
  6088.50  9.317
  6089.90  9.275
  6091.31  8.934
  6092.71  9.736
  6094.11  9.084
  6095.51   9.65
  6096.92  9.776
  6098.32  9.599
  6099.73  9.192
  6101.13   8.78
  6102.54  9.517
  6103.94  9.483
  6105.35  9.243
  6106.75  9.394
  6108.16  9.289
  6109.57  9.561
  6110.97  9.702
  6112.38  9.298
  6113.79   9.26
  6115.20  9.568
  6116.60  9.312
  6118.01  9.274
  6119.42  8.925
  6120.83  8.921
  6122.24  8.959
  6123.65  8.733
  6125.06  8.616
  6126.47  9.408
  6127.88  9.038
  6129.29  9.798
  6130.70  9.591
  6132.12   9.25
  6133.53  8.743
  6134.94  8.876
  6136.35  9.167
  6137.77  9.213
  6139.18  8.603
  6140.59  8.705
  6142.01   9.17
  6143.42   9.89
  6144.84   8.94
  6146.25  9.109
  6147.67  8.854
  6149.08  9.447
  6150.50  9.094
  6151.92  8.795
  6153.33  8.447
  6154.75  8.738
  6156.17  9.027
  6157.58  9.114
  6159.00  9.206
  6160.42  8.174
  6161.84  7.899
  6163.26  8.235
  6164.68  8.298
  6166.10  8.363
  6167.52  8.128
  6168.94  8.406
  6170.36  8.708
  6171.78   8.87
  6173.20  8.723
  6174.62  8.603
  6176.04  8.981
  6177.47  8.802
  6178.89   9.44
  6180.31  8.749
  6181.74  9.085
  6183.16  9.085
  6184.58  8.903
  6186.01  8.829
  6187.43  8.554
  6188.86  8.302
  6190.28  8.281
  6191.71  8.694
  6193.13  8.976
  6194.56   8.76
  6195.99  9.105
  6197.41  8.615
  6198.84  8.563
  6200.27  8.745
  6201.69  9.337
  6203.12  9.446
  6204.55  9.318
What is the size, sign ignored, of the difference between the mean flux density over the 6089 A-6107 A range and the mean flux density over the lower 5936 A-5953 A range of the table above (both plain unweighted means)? 0.26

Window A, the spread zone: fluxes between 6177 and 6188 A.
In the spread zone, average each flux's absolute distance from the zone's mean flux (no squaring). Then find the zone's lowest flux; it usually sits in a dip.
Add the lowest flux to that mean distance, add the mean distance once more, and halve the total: 4.48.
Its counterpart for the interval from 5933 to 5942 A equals 4.56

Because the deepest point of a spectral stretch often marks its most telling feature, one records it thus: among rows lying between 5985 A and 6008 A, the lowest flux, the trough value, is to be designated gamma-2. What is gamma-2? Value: 8.593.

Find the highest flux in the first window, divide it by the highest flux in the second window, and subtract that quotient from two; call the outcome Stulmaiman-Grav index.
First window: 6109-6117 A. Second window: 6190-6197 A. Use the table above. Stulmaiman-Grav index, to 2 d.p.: 0.93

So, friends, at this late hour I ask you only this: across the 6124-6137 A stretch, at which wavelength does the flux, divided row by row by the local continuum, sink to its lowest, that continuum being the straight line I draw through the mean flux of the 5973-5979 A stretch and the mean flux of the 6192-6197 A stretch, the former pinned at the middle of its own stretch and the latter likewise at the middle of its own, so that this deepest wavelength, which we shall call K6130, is 6125.06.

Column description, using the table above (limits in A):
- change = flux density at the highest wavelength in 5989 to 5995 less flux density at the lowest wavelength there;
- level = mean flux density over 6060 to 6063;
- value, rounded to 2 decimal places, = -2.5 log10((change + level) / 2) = -1.69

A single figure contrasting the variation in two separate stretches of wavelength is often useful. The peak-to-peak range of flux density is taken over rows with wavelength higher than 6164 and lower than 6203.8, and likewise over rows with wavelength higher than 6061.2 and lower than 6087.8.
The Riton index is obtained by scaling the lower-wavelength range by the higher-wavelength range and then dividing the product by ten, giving 0.166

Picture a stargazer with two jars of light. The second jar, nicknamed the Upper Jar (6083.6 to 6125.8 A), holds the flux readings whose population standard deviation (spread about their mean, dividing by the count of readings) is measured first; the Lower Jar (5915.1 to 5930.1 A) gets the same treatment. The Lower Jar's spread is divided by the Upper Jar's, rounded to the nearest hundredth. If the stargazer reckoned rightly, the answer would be 0.67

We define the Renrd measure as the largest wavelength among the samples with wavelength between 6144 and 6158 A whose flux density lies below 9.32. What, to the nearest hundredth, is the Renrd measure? 6157.58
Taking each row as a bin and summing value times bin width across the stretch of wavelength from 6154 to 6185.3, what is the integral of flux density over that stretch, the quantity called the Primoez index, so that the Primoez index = 272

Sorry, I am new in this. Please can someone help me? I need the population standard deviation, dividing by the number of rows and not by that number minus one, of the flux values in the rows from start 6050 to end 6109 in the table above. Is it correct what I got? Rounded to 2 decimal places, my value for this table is 0.28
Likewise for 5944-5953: 0.32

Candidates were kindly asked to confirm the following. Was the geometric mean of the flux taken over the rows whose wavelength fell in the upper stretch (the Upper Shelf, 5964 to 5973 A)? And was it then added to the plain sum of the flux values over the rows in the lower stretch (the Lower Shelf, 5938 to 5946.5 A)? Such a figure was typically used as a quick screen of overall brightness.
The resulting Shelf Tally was 64.9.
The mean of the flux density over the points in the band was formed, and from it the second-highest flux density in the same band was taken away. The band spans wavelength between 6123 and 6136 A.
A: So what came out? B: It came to -0.47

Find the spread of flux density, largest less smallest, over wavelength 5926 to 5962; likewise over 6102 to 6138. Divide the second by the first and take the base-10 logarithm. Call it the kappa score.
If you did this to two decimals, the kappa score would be 0.07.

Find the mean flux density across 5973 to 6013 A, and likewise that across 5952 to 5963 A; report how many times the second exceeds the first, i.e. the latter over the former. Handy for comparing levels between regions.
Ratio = 0.973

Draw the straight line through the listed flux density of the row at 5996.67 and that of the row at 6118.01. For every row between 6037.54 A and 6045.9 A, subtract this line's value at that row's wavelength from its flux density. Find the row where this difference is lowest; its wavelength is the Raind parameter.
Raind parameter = 6039.63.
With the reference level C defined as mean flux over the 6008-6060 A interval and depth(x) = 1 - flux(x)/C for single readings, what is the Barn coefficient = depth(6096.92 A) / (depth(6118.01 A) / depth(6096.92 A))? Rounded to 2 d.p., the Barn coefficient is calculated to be -0.46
